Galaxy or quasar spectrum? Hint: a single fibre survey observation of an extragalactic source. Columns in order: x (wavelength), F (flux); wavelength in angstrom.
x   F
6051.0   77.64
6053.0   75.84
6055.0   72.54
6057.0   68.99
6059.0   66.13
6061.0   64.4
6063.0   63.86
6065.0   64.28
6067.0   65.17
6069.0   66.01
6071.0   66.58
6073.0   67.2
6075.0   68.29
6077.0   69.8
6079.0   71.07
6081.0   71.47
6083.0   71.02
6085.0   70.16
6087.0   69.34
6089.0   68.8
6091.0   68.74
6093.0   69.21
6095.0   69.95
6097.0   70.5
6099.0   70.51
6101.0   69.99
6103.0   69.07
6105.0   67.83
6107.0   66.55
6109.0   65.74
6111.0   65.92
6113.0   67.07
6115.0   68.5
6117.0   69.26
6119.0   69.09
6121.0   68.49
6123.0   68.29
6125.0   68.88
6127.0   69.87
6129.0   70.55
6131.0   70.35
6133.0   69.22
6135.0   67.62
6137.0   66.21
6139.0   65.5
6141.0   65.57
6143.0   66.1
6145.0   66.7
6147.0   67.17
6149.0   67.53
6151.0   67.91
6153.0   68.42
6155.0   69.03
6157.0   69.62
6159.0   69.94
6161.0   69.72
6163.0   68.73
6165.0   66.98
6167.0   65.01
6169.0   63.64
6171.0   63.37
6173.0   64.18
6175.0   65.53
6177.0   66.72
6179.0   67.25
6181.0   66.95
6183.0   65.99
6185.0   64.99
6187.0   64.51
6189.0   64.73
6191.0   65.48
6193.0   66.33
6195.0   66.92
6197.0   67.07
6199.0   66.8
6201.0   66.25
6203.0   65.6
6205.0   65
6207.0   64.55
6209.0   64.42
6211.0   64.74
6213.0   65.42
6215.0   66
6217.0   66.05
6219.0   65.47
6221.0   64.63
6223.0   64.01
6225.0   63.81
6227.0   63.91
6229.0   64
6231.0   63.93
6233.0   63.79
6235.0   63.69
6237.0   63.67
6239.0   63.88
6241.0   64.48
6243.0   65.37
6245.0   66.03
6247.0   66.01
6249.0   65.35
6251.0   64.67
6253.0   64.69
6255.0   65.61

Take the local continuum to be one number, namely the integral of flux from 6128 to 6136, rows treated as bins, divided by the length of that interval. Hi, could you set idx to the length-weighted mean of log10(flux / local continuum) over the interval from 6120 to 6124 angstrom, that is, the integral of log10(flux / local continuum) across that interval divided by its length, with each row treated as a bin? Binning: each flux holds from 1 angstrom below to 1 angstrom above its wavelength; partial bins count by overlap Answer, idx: -0.007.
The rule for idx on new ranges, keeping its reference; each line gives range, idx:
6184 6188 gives -0.030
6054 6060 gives -0.002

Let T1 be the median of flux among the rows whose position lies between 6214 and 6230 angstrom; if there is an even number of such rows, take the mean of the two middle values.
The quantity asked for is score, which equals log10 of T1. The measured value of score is 1.808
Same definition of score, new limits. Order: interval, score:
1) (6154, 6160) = 1.843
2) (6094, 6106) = 1.845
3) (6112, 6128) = 1.837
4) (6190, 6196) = 1.822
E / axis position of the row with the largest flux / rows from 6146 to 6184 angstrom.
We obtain 6159.0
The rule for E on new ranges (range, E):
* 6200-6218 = 6201.0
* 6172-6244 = 6179.0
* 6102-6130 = 6129.0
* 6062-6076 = 6075.0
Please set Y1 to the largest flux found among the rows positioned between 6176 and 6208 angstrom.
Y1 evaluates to 67.25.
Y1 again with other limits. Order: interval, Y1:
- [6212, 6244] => 66.05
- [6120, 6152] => 70.55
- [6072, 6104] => 71.47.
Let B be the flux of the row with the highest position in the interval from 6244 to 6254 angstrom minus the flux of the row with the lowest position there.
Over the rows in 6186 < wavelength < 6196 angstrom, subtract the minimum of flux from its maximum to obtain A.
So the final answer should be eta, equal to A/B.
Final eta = -1.8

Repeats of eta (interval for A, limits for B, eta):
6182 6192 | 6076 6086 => 4.1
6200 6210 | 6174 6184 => 4.0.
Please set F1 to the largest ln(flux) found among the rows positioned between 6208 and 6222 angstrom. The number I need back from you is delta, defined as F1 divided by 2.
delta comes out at 2.10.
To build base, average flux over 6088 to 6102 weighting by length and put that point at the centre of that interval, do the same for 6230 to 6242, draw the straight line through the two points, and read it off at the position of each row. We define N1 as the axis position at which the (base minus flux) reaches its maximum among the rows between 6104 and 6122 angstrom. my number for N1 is 6109.0 angstrom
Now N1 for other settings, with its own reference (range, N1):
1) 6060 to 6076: 6063.0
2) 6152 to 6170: 6169.0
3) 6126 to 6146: 6139.0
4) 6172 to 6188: 6173.0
